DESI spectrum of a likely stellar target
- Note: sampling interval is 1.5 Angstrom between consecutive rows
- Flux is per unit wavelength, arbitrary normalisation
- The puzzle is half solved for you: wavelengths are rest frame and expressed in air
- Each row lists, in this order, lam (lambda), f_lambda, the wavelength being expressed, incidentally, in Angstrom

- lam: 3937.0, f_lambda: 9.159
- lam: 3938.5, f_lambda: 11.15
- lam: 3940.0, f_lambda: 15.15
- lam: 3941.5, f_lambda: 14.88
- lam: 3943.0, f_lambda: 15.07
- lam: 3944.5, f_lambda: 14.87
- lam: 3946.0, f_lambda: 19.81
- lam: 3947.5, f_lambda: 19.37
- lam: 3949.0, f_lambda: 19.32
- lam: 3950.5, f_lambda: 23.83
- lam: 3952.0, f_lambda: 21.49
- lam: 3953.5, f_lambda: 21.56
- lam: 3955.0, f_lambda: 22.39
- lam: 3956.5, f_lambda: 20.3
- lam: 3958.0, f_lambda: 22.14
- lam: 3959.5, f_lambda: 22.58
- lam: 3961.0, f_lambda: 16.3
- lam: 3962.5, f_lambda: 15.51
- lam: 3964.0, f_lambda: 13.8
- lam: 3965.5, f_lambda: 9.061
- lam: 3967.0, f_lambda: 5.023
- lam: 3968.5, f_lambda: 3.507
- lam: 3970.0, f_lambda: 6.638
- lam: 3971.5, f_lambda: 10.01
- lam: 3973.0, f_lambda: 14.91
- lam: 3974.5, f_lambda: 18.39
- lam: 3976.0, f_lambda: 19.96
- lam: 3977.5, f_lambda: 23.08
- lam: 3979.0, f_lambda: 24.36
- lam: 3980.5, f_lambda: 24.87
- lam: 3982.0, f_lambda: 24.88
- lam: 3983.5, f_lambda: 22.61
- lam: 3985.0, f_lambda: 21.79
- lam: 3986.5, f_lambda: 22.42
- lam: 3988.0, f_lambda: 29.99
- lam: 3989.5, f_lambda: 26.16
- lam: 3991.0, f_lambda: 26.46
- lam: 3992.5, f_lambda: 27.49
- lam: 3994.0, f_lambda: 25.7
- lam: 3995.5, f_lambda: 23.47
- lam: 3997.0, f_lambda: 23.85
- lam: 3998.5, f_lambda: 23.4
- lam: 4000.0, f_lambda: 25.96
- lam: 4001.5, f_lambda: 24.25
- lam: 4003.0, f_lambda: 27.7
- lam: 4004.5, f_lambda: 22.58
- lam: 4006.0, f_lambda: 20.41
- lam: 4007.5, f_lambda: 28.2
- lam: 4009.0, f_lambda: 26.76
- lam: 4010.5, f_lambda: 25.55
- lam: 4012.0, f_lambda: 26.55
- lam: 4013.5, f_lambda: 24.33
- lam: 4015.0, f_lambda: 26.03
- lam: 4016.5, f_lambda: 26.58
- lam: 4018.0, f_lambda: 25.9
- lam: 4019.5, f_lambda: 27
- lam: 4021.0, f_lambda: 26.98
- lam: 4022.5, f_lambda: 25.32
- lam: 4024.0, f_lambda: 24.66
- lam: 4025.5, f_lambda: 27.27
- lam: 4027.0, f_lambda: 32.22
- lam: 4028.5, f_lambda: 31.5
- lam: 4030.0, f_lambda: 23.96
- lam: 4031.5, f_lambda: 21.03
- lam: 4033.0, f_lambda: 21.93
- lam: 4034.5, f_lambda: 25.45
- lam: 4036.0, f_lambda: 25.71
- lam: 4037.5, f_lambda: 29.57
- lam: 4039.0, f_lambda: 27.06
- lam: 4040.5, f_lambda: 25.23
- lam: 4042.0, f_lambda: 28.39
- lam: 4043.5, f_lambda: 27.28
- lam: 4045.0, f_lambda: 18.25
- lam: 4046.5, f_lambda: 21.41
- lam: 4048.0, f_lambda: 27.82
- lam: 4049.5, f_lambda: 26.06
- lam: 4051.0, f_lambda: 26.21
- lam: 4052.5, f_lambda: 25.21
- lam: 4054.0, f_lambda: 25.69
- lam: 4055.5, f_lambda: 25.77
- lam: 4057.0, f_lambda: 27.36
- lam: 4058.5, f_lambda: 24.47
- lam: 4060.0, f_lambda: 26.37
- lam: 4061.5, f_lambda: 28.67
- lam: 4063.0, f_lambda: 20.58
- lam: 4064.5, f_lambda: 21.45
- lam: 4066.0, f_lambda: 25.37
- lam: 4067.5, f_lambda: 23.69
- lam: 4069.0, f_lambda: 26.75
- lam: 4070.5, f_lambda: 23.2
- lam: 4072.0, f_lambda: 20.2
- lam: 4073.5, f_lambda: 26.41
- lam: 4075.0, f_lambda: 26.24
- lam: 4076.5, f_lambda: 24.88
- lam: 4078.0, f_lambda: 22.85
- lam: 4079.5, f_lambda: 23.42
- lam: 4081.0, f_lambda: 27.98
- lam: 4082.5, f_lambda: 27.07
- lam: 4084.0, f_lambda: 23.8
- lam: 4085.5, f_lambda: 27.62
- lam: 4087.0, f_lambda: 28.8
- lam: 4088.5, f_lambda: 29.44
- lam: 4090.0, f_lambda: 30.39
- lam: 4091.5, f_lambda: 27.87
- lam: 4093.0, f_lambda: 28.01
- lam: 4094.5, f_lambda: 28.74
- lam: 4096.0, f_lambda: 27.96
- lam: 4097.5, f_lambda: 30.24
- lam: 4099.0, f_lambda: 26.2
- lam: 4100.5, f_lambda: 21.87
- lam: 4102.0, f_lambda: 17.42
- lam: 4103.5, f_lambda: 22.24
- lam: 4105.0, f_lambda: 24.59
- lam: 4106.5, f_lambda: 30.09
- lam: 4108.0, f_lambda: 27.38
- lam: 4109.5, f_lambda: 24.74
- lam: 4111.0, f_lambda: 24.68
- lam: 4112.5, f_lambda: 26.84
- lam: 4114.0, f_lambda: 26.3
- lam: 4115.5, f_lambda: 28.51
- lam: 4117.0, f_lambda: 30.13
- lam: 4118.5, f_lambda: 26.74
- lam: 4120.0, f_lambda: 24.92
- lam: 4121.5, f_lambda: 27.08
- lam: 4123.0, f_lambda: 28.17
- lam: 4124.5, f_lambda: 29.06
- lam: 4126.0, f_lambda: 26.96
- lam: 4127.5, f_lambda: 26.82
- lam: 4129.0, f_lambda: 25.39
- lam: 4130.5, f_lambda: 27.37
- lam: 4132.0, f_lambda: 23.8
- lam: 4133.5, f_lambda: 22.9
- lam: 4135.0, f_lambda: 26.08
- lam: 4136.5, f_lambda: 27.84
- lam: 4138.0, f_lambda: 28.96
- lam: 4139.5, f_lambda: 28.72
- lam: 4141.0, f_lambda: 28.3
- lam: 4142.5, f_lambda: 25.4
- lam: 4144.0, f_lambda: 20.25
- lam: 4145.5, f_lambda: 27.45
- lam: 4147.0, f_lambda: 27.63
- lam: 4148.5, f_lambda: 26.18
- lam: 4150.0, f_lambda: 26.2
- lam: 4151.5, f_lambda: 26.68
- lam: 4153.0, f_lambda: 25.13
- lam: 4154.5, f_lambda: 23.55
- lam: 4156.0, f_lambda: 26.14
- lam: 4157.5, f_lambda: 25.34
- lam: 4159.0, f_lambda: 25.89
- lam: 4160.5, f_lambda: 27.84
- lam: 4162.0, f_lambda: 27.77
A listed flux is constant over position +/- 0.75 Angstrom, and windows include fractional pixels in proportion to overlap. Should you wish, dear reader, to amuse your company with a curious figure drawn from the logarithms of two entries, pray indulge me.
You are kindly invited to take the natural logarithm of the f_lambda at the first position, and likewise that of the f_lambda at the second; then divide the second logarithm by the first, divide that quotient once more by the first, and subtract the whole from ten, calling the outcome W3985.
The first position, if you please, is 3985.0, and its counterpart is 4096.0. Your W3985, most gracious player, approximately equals 9.65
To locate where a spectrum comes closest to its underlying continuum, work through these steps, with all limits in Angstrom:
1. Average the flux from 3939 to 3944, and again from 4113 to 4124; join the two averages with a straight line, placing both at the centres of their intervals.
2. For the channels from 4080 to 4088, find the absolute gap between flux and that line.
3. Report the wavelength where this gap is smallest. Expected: 4084.0 Angstrom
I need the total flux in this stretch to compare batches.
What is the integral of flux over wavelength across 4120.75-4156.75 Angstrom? 948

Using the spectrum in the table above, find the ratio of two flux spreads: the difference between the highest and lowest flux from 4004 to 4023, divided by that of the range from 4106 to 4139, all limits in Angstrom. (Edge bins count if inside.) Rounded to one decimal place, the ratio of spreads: 1.1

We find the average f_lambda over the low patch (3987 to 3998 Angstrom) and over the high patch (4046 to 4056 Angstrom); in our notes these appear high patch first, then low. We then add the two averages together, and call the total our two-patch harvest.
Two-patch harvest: 52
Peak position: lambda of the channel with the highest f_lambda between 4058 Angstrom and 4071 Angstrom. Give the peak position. 4061.5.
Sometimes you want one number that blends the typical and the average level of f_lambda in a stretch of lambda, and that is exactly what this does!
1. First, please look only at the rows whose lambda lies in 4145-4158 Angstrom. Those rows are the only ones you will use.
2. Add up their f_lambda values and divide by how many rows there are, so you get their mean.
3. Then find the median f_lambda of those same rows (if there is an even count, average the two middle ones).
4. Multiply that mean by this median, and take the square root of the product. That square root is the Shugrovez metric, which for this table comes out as 26.1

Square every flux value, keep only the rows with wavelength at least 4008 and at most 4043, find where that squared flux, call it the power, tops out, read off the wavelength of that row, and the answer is 4027.0 Angstrom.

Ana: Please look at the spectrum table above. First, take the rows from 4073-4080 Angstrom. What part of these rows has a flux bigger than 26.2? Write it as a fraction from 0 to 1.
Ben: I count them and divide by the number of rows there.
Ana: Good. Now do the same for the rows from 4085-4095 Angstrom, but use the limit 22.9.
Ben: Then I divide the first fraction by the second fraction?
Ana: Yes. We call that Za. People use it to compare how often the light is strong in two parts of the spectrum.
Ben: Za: 0.4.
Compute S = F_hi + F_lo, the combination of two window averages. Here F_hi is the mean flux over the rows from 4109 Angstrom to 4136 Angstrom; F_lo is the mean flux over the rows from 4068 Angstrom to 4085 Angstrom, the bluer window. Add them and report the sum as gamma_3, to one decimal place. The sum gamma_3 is 51.3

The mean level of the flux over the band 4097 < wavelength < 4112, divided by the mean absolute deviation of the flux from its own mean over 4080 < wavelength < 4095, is 23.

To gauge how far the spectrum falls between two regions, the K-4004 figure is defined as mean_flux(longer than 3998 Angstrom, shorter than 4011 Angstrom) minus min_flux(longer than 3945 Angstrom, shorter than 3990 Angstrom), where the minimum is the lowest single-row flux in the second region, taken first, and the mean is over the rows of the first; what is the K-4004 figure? 21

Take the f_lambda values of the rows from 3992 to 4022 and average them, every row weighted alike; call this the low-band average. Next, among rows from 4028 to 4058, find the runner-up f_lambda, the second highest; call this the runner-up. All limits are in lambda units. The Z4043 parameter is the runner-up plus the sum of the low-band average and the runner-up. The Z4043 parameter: 84.6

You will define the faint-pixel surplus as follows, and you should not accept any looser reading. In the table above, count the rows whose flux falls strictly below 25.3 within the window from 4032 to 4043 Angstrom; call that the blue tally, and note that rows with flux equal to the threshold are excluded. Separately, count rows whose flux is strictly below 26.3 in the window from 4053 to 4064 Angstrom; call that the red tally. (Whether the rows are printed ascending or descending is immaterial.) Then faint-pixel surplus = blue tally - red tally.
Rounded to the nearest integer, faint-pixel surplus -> -2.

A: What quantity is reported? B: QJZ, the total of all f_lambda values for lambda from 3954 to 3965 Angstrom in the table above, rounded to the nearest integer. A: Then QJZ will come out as 133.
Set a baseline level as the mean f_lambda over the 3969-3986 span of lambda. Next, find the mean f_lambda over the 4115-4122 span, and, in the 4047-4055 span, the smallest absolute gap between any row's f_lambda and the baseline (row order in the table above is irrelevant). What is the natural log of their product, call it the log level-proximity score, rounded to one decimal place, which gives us 5.1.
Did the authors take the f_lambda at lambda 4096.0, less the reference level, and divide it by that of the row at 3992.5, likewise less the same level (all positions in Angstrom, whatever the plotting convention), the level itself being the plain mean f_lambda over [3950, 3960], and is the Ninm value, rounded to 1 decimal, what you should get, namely 1.1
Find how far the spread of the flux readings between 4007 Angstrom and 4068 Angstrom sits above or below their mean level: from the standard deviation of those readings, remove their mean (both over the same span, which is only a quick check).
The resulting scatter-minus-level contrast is -23.0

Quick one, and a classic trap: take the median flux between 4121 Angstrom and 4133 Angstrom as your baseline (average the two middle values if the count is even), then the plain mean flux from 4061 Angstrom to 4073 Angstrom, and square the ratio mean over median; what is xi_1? 0.77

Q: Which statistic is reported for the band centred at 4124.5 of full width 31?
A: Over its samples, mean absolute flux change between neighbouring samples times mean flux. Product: 43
